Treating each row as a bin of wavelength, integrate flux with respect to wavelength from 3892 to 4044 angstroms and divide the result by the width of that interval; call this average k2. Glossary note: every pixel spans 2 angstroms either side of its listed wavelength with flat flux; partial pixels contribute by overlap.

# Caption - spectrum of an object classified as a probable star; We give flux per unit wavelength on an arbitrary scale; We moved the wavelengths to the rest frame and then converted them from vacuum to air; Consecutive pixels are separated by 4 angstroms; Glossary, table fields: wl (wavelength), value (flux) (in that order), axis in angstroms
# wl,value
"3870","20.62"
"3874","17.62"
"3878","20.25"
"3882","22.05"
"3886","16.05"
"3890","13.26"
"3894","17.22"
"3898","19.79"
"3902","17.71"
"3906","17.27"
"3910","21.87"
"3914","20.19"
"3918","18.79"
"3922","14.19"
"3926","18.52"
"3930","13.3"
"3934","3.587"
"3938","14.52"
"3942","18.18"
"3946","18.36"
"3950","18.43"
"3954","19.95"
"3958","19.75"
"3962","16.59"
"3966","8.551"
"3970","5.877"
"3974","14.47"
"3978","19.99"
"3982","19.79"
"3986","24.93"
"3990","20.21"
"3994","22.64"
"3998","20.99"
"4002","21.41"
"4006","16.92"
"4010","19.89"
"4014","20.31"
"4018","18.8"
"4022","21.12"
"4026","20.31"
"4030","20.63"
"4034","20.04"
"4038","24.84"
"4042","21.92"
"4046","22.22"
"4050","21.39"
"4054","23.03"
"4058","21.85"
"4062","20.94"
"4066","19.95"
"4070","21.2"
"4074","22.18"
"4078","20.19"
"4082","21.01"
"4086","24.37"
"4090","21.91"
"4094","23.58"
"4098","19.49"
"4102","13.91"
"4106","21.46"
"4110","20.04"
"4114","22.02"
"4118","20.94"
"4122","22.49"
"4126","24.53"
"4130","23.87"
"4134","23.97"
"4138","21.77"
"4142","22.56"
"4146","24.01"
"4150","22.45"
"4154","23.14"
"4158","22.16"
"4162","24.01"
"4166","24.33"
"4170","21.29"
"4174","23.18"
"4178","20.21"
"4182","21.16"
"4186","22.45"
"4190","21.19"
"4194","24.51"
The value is 18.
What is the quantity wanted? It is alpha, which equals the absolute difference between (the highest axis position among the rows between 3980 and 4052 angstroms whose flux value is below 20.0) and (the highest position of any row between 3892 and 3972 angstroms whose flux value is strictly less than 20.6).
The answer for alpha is 48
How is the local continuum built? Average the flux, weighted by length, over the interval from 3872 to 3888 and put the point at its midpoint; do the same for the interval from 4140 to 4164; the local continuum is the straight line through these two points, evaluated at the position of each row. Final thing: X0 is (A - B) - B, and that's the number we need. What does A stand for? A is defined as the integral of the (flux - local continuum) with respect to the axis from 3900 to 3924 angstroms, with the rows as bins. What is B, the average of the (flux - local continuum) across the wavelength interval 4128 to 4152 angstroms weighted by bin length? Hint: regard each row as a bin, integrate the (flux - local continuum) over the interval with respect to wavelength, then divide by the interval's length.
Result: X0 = -28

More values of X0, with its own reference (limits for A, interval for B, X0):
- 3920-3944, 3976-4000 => -147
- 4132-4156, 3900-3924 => 3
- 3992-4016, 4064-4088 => -11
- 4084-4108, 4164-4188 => -32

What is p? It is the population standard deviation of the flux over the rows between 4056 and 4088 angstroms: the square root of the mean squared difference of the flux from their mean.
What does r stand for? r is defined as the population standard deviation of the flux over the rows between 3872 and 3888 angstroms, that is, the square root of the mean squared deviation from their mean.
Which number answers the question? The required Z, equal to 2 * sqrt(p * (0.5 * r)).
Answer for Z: 2.5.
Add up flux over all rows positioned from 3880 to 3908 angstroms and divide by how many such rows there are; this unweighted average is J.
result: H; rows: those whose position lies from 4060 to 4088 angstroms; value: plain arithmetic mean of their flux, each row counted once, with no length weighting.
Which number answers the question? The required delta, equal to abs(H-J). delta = 4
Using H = 21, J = 18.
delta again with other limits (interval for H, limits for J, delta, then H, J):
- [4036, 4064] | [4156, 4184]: 0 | 22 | 22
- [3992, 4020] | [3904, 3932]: 2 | 20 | 18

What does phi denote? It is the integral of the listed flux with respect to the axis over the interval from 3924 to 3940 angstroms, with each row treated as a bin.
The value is 200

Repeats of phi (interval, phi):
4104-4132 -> 621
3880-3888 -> 152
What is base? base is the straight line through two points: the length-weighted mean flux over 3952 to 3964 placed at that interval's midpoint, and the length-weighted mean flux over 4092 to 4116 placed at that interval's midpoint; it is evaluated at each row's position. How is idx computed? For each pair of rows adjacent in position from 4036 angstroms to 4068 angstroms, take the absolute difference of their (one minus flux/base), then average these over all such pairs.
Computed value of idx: 0.06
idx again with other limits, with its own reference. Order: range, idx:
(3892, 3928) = 0.15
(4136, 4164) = 0.06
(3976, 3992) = 0.18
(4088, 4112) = 0.20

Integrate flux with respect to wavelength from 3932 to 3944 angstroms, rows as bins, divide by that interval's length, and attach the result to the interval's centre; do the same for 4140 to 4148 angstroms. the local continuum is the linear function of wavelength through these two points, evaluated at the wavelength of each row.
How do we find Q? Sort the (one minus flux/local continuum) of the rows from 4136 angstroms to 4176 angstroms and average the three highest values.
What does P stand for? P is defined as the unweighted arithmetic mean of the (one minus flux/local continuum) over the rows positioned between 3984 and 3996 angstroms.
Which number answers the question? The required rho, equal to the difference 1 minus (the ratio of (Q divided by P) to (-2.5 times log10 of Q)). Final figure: 1.07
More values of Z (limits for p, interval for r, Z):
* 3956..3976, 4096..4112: 5.4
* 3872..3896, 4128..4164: 2.2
